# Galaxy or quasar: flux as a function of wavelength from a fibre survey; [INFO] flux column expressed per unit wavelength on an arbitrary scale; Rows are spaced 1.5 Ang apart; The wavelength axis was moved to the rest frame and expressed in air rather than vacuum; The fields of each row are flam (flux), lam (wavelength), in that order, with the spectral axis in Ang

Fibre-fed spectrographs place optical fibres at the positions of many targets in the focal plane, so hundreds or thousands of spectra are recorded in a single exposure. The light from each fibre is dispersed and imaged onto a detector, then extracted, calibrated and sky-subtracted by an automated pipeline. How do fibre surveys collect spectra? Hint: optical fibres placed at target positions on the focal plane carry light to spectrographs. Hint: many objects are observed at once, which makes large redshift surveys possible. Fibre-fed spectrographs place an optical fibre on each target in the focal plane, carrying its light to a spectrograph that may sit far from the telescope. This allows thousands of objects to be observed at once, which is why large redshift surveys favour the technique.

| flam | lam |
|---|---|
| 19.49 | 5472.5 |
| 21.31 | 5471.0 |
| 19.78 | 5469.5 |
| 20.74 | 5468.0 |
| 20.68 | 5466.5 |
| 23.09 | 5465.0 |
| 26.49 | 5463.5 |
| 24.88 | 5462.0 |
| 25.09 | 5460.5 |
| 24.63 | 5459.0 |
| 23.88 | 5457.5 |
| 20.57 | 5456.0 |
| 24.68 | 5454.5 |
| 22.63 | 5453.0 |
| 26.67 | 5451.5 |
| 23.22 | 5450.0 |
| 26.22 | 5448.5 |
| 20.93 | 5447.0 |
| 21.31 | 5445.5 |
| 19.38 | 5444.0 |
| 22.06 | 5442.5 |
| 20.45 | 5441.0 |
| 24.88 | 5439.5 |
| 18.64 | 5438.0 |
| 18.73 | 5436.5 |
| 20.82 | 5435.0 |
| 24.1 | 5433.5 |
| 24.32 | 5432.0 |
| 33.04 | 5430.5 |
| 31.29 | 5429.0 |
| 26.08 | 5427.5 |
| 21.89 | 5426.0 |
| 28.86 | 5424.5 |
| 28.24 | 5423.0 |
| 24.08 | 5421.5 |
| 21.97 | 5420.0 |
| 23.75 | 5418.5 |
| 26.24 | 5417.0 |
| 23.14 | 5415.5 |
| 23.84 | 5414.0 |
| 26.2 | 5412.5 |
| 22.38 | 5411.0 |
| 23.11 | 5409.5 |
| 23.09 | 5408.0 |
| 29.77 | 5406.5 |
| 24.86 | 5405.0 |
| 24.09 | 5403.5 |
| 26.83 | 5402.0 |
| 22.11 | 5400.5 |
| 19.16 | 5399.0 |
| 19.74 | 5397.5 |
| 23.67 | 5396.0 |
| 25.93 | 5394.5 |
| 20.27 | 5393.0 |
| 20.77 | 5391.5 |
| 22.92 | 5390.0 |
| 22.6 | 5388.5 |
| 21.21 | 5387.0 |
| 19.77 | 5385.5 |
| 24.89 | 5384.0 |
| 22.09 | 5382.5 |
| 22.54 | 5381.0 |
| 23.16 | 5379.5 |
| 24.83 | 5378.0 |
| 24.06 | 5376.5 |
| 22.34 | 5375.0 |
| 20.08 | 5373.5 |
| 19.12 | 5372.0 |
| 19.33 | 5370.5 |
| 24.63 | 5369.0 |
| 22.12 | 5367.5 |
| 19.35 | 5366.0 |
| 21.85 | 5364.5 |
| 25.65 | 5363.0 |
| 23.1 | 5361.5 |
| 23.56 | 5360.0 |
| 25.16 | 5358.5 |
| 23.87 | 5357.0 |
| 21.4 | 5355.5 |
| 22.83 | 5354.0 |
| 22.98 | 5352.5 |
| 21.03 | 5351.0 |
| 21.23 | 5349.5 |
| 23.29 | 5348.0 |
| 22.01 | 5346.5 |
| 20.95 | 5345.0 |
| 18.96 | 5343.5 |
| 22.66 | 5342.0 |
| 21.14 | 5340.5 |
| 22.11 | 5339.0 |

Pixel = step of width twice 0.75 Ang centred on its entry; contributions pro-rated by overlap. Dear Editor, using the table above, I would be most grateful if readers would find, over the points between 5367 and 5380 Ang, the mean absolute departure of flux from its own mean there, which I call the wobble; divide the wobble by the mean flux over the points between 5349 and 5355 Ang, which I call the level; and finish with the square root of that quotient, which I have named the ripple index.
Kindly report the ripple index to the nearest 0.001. 0.286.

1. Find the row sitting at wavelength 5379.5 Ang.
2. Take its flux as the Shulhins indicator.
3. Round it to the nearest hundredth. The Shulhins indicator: 23.16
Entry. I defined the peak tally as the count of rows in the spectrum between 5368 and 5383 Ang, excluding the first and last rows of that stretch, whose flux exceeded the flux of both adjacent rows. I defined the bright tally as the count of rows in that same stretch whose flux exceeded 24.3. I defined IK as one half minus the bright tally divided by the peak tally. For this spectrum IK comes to -1.5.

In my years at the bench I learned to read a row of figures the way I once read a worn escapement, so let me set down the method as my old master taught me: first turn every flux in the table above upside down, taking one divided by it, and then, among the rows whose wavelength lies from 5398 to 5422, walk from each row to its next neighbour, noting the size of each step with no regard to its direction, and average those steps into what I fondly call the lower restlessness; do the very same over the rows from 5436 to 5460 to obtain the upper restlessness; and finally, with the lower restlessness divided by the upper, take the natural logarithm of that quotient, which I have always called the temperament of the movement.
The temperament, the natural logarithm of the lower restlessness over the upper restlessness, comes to -0.241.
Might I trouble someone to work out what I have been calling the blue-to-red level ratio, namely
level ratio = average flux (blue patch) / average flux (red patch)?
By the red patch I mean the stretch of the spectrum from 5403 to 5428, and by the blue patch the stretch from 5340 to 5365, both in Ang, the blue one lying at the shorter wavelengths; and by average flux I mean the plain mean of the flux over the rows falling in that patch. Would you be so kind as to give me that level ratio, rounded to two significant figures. 0.91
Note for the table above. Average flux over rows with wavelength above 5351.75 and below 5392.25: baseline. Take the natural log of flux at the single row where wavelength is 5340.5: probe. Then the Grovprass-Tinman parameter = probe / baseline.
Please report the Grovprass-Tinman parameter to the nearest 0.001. 0.136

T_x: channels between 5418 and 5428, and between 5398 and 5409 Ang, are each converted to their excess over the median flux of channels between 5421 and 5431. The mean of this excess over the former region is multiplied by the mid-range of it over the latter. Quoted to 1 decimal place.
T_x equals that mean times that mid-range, 12.3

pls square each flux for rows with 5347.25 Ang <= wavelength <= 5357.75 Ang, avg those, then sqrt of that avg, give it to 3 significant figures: 22.4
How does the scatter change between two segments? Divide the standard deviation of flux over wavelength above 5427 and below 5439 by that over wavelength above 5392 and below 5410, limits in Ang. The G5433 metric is 1.7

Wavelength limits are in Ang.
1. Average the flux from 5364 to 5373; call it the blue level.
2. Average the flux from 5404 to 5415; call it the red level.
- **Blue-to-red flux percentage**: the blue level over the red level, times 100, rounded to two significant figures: 85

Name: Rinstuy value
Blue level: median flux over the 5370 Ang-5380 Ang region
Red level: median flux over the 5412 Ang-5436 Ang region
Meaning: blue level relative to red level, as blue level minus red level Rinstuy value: -1.9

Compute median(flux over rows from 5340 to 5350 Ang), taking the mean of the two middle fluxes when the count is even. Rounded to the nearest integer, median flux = 21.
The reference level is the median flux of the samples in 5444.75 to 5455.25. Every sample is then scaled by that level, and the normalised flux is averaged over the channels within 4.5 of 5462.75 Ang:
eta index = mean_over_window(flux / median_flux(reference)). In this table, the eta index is 1.04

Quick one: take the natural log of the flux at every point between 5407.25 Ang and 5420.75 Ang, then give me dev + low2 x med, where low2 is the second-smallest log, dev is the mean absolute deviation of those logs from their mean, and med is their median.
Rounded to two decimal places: 9.81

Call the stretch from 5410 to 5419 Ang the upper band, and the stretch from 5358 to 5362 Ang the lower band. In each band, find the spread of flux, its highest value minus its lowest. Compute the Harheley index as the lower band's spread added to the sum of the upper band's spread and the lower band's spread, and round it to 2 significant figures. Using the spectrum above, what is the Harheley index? 8.0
